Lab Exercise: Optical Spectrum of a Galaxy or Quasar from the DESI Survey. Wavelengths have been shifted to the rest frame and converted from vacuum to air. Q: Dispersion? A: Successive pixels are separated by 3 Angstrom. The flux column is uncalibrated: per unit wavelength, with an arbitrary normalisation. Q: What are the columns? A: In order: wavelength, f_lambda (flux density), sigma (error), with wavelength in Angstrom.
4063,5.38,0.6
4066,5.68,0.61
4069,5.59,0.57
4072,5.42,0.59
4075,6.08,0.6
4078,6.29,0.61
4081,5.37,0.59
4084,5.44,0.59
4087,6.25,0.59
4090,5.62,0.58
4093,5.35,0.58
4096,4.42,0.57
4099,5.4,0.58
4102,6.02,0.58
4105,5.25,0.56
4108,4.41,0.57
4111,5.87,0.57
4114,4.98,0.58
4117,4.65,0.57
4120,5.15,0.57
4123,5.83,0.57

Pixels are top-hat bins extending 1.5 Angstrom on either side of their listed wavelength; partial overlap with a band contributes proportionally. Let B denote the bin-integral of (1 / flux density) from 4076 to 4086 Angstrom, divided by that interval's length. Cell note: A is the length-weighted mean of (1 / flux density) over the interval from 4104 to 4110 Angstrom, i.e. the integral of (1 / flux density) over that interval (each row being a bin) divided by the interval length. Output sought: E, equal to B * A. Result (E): 0.0362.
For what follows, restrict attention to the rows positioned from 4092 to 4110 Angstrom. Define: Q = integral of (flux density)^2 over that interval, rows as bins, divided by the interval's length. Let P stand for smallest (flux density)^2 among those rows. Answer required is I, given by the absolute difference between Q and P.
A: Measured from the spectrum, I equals 7.5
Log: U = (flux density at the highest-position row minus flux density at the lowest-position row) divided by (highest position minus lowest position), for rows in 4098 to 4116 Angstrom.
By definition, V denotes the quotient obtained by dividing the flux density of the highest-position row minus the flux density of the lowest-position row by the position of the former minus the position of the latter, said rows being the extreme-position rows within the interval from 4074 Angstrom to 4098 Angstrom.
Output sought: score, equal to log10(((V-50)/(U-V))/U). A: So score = 4.5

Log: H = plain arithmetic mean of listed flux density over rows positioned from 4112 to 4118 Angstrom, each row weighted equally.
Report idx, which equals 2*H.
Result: 9.6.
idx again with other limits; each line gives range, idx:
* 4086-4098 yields 10.8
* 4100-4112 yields 10.8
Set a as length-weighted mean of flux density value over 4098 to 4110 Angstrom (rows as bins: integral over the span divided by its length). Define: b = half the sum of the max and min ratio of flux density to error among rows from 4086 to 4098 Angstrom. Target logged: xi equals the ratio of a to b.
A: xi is 0.58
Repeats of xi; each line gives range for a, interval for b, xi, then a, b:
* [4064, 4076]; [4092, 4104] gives 0.62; 5.66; 9.07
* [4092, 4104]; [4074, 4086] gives 0.55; 5.29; 9.71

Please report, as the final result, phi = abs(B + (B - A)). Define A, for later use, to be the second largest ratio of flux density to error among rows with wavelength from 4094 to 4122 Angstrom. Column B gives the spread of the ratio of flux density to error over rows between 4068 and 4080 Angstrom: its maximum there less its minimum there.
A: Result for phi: 8.0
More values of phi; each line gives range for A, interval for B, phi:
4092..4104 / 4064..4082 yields 6.9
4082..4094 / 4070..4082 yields 7.3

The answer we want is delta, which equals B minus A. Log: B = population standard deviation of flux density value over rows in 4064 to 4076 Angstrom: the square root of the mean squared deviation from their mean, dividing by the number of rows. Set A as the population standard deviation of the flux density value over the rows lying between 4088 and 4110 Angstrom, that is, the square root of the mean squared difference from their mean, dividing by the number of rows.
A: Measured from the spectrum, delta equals -0.31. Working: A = 0.55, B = 0.24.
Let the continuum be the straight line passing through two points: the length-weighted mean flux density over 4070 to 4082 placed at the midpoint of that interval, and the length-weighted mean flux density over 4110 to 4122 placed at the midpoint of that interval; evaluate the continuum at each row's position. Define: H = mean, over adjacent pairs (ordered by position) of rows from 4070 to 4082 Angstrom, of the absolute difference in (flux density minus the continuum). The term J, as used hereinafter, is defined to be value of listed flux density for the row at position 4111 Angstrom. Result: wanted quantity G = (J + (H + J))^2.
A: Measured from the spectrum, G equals 153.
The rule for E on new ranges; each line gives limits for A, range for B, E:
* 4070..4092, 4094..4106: 0.0334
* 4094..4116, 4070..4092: 0.0340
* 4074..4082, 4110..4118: 0.0331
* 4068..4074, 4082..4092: 0.0316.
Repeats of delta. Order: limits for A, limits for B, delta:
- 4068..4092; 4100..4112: 0.27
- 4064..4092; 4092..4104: 0.23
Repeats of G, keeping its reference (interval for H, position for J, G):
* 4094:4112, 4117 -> 105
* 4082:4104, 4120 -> 121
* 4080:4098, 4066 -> 141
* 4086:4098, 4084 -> 131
